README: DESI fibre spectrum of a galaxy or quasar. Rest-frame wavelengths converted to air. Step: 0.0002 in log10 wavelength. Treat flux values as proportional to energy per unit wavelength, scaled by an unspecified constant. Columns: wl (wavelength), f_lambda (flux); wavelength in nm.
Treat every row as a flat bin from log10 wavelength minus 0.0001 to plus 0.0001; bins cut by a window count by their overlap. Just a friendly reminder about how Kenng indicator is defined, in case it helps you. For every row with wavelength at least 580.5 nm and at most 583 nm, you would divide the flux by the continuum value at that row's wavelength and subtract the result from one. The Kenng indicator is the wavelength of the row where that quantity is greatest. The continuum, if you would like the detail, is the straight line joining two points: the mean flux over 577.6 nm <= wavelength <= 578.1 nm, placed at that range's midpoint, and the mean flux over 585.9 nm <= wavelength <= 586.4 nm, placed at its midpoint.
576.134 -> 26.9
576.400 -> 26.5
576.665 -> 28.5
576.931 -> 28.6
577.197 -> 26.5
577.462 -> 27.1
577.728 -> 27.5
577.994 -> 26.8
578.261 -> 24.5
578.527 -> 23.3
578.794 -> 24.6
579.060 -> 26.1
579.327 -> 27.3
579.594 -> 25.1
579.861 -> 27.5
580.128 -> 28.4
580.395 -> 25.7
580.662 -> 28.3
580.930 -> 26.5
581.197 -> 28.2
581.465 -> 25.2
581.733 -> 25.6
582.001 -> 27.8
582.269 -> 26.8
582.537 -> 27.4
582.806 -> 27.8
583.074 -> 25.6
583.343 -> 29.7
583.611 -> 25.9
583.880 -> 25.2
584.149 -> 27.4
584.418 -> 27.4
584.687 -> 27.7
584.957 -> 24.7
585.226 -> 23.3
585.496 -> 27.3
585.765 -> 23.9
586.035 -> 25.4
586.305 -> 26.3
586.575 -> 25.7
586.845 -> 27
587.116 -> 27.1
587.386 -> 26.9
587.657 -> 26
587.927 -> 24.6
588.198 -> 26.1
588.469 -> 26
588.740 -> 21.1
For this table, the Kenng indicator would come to 581.465 nm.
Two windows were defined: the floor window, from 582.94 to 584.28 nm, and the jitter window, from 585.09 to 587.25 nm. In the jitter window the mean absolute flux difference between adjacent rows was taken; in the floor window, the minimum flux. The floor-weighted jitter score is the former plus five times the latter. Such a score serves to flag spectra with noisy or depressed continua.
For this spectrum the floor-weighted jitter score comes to 128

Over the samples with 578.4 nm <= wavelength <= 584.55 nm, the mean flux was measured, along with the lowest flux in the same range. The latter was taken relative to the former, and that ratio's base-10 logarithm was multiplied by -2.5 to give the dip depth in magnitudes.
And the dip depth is 0.15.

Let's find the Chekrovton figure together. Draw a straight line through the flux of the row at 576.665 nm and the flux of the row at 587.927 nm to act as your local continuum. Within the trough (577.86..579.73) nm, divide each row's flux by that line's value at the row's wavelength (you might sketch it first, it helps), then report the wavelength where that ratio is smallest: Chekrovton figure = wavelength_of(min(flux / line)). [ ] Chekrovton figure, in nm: 578.527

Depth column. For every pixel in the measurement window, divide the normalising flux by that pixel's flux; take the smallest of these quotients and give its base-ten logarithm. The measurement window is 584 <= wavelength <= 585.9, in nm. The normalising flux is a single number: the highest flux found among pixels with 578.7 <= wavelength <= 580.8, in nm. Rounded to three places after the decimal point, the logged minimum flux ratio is 0.011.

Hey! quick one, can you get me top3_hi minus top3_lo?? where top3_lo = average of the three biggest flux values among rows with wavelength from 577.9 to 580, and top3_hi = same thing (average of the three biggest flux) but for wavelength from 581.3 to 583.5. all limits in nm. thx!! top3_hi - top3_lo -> 1.2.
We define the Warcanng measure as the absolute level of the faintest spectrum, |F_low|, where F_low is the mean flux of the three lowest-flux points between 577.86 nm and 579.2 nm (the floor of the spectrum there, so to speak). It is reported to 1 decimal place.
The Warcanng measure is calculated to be 24.1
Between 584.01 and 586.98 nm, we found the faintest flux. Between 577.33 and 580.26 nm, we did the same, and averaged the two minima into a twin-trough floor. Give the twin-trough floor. 23.3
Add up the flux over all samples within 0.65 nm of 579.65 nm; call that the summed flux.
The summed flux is 134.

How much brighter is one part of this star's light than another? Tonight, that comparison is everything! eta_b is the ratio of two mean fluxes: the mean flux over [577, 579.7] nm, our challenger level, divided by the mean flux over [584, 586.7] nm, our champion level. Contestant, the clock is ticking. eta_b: 1.00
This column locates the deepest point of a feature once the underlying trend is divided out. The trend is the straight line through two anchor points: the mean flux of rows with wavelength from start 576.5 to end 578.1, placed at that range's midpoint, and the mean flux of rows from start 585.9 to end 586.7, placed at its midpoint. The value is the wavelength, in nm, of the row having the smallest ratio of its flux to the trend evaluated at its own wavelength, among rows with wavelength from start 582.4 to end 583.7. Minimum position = 583.074 nm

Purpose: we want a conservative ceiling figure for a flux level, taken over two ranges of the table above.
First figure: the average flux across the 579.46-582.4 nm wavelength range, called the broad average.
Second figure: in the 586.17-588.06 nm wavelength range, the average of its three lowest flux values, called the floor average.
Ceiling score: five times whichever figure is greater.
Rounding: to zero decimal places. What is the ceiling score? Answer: 134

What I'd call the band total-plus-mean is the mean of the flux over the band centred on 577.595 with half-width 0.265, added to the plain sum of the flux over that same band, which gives 82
